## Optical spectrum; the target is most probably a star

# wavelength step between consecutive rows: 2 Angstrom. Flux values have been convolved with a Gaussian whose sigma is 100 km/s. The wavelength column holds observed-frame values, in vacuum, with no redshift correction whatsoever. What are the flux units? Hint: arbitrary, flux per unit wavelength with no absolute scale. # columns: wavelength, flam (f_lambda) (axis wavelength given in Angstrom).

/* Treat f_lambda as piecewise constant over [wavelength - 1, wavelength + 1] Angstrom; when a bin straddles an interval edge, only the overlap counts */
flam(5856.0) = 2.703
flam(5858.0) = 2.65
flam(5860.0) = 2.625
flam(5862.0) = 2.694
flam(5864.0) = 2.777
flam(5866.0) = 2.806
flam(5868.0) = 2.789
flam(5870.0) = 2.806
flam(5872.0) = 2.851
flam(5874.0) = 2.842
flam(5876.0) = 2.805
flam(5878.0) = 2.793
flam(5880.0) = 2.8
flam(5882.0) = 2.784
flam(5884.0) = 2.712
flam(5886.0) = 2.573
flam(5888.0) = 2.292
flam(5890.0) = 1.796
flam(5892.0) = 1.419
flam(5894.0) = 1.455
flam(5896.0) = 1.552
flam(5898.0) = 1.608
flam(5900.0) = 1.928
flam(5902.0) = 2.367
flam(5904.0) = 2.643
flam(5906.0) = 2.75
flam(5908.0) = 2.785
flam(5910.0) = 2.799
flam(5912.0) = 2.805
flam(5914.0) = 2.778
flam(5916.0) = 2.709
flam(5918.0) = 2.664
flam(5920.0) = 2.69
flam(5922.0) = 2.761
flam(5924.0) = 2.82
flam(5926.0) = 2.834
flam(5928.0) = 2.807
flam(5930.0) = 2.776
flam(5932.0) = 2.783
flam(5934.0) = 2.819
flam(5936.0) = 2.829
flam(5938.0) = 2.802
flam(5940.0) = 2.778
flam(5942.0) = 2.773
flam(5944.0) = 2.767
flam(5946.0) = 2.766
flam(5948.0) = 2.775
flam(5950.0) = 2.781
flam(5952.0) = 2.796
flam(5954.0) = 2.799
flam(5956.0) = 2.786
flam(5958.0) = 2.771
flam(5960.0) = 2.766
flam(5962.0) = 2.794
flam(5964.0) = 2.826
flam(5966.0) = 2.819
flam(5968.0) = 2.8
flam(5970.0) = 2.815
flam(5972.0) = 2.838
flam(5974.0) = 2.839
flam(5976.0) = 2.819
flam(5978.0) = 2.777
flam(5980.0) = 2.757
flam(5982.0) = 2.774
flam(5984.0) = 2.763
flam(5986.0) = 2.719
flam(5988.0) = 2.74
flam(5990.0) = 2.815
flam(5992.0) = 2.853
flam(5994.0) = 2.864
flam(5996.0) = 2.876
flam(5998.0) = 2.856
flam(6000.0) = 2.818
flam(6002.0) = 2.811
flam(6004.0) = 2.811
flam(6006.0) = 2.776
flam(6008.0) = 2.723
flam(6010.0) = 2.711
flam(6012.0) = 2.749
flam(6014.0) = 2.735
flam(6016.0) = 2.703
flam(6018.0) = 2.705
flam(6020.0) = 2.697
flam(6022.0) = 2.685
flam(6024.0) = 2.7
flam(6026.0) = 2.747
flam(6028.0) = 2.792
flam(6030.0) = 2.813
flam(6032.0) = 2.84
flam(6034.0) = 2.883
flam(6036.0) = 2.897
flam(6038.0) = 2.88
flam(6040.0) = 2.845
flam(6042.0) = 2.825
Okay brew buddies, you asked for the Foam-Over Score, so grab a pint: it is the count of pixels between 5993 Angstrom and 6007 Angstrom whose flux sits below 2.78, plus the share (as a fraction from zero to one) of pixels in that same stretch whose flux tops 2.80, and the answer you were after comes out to 1.9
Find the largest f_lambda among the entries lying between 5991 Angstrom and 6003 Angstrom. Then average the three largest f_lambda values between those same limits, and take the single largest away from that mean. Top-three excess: -0.011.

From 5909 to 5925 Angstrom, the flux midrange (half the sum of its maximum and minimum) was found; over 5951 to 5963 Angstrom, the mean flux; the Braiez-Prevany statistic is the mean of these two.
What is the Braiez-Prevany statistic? 2.76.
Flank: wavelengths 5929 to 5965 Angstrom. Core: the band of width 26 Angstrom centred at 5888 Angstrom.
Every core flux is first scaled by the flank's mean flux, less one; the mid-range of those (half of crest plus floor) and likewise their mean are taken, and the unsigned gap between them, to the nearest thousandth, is 0.029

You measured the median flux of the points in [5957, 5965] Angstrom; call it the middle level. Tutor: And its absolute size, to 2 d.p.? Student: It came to 2.78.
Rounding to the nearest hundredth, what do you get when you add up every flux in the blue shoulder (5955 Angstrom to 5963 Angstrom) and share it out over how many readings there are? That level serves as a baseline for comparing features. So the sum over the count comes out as 2.78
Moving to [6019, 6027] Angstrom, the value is 2.71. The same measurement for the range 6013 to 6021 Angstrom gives 2.71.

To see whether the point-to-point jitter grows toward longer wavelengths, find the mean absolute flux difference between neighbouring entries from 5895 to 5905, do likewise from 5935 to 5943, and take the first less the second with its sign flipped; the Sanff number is -0.25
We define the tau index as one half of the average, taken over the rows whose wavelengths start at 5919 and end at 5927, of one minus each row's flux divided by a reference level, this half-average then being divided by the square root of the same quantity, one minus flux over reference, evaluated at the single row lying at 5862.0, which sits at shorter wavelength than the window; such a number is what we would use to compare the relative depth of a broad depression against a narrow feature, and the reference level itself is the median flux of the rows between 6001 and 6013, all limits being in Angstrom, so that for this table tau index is -0.02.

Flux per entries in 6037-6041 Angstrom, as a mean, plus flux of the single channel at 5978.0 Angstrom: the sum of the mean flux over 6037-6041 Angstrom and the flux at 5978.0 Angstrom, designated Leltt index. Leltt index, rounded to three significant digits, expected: 5.64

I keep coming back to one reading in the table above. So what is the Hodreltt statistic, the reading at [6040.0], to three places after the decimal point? 2.845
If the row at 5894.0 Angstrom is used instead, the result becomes 1.455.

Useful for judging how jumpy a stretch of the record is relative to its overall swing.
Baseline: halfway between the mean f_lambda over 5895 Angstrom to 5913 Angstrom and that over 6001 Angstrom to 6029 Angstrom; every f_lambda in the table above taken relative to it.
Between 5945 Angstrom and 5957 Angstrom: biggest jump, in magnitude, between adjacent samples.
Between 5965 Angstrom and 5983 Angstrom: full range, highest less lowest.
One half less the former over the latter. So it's 0.32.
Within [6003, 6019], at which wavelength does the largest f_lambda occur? 6004.0 Angstrom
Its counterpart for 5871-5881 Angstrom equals 5872.0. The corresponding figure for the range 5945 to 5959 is 5954.0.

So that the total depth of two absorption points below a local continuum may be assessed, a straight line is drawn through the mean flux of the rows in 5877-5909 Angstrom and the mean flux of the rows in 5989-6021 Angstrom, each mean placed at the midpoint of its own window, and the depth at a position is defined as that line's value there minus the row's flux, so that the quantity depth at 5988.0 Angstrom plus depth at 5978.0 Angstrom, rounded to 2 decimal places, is -0.16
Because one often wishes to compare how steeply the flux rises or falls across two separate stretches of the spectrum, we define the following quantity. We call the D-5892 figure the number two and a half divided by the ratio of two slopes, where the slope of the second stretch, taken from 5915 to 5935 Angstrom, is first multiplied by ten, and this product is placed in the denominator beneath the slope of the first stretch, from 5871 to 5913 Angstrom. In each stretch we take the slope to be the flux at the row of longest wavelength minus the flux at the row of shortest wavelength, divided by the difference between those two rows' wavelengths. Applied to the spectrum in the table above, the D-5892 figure -133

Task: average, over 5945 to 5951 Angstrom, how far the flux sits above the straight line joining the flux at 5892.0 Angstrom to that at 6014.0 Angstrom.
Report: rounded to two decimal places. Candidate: 0.75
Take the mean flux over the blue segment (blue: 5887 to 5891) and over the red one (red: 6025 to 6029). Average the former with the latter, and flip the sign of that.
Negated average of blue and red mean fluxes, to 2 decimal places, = -2.41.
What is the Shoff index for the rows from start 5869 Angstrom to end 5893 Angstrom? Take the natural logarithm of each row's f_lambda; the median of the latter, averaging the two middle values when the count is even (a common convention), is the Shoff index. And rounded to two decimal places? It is 1.03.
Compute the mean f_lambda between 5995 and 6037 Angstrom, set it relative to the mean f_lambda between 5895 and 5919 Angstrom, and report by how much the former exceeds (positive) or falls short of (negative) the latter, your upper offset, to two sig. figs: 0.33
